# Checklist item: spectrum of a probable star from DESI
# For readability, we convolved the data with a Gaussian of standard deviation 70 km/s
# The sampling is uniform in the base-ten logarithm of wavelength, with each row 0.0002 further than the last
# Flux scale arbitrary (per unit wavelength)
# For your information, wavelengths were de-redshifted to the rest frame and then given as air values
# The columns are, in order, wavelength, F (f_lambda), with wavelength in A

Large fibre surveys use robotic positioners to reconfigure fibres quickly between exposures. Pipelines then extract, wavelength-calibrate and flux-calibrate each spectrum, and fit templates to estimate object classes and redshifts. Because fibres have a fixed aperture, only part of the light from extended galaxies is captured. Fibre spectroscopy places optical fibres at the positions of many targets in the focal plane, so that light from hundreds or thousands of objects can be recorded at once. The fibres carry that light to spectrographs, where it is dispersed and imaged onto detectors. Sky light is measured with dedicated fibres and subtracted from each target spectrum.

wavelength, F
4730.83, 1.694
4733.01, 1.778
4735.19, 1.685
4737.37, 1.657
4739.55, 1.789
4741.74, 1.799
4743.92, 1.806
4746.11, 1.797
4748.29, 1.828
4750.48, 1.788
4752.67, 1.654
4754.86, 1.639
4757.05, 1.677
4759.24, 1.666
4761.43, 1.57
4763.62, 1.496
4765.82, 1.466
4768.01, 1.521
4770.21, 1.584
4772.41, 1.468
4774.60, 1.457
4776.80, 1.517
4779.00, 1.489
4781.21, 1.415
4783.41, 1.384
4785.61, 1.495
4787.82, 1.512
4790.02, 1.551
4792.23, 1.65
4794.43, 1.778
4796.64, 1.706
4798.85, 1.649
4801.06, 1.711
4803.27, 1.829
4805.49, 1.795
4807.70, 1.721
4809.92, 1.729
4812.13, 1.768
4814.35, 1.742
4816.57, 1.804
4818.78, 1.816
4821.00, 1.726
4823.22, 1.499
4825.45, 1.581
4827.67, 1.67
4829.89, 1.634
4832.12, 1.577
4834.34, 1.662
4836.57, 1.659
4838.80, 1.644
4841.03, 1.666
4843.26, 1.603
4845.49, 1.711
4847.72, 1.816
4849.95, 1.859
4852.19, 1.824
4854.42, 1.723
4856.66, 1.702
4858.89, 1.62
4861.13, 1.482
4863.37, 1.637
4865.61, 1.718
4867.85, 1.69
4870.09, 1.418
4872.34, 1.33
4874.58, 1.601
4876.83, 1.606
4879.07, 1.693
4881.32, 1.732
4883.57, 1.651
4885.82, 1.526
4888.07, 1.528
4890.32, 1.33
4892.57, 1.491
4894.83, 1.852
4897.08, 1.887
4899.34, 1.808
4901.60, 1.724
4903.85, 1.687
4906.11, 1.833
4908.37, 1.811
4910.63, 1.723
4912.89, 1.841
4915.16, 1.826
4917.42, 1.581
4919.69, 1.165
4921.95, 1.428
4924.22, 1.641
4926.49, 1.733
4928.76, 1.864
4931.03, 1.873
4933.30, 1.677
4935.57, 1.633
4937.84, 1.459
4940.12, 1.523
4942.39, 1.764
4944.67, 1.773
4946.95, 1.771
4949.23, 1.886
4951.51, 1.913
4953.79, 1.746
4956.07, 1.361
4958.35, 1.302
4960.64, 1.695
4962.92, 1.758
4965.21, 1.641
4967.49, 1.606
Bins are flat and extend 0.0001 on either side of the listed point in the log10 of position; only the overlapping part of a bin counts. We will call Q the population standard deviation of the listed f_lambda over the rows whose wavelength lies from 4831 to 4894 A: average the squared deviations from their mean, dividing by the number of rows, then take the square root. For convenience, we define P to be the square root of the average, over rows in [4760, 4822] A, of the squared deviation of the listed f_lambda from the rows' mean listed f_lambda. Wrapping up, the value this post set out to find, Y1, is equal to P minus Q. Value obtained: 0.01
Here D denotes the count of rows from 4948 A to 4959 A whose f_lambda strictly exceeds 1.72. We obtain 3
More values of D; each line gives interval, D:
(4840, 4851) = 2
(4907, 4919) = 4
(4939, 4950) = 4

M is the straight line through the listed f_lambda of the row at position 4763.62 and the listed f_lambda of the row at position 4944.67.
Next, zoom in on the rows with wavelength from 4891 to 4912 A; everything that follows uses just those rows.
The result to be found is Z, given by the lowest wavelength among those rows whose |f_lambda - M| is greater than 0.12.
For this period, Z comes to 4892.57 A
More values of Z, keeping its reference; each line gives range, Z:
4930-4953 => 4931.03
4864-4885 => 4870.09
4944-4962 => 4951.51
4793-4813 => 4794.43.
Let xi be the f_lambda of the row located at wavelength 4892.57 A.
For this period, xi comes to 1.491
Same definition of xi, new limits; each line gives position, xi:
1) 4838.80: 1.644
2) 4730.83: 1.694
